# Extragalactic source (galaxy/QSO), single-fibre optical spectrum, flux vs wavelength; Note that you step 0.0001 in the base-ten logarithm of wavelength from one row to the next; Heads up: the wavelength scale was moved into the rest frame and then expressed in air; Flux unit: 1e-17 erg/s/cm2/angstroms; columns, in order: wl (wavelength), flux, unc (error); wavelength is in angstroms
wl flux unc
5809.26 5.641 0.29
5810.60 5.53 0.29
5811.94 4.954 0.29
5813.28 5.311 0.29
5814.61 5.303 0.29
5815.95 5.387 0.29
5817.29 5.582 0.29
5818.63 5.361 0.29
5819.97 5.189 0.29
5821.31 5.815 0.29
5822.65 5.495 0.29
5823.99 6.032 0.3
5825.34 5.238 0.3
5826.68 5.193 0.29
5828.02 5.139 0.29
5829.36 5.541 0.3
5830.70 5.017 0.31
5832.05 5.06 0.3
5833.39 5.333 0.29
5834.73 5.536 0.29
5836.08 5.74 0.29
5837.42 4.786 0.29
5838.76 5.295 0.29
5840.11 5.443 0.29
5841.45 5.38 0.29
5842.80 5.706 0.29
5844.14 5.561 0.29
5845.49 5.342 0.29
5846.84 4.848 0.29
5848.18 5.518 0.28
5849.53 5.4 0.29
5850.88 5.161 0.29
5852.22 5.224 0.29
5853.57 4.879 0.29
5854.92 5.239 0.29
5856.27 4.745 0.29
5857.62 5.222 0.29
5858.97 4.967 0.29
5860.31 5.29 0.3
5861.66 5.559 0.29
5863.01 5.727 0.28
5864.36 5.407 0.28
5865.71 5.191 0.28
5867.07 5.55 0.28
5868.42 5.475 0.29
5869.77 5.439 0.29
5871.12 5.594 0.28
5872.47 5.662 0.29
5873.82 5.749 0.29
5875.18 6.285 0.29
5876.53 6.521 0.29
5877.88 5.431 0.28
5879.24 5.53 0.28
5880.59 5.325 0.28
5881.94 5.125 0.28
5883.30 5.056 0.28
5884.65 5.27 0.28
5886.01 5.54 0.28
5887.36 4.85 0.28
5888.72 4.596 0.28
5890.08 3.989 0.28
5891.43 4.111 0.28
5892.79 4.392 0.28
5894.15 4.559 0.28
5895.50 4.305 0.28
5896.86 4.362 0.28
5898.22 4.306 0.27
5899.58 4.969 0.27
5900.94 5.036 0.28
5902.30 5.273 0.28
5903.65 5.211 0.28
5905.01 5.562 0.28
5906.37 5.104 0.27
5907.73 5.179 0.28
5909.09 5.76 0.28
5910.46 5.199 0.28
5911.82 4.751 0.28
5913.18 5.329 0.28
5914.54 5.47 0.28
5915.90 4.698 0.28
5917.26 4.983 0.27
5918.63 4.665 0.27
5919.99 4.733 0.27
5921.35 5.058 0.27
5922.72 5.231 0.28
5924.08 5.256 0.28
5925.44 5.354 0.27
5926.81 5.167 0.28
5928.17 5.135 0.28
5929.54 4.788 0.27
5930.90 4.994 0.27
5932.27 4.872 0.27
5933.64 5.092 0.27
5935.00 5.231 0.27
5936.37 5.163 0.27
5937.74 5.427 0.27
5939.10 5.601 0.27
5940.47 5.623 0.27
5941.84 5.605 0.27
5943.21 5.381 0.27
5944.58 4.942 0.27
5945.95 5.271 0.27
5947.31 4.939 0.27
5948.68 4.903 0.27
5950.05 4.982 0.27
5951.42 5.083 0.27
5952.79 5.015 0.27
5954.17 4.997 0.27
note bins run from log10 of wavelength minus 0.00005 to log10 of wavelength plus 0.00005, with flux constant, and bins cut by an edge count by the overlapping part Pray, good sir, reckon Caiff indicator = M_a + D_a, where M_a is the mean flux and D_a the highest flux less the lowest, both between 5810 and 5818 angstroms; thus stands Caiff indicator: 5.97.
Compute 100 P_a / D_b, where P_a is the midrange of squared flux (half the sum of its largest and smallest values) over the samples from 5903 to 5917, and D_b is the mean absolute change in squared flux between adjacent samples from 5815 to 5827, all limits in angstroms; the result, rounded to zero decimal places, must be 680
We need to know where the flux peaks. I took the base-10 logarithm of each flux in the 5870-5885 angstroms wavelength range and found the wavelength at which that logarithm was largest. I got 5876.53 angstroms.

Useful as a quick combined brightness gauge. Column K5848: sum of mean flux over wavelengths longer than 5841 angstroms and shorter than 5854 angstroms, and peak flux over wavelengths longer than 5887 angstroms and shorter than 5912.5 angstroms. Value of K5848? 11.1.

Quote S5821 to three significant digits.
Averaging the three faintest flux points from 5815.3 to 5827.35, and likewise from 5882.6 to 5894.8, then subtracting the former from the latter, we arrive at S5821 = -1.04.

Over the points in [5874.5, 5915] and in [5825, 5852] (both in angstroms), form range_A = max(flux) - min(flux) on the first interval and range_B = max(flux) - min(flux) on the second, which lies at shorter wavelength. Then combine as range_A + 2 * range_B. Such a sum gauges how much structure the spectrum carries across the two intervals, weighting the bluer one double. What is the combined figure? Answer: 4.4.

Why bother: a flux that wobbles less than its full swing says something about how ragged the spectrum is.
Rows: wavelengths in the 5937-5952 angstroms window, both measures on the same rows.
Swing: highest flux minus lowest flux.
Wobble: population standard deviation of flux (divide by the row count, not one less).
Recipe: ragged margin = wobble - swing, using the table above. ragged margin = -0.44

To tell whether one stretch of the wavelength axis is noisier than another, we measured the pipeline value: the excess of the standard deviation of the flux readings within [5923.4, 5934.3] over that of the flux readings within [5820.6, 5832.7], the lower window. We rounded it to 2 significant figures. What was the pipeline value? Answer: -0.16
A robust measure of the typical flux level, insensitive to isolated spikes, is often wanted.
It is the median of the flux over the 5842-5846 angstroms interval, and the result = 5.56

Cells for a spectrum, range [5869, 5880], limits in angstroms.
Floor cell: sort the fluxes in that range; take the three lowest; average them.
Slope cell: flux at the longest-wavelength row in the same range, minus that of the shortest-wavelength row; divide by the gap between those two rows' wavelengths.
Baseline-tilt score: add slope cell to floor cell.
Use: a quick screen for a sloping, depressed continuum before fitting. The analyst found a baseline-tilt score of 5.48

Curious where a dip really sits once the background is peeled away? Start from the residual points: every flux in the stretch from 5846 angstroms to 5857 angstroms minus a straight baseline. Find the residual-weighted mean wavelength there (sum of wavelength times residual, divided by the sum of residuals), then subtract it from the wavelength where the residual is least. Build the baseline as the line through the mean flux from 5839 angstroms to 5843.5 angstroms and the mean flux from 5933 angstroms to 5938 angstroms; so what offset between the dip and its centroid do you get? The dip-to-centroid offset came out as 3.9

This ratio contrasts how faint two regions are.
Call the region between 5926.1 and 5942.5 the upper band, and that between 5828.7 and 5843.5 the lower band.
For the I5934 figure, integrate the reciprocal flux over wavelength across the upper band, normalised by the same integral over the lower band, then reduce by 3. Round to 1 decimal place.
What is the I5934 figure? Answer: -1.9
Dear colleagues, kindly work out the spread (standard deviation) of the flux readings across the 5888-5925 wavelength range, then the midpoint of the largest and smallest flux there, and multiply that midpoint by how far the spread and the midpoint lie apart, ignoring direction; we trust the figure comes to 22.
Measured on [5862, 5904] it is 24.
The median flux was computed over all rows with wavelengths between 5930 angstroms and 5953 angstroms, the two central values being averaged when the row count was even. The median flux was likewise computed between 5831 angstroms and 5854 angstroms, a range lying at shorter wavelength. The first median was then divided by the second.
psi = 0.95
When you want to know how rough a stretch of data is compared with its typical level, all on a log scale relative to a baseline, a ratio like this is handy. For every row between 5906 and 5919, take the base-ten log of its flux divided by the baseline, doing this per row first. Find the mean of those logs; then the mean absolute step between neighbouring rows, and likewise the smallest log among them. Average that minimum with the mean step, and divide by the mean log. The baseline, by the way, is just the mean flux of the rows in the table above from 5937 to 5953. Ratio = 0.7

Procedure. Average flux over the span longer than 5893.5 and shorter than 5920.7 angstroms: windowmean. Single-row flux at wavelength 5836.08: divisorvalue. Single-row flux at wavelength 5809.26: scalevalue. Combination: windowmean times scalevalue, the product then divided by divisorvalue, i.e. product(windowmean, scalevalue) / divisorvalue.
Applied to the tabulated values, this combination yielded 4.89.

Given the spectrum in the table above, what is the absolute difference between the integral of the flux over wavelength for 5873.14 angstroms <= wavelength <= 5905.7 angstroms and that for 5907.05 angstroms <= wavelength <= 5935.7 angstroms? 19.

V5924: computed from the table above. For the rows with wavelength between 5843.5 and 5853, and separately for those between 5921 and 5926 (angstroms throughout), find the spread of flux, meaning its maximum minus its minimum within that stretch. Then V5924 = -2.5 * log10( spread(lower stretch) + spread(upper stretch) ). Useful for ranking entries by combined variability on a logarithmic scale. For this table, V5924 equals 0.0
